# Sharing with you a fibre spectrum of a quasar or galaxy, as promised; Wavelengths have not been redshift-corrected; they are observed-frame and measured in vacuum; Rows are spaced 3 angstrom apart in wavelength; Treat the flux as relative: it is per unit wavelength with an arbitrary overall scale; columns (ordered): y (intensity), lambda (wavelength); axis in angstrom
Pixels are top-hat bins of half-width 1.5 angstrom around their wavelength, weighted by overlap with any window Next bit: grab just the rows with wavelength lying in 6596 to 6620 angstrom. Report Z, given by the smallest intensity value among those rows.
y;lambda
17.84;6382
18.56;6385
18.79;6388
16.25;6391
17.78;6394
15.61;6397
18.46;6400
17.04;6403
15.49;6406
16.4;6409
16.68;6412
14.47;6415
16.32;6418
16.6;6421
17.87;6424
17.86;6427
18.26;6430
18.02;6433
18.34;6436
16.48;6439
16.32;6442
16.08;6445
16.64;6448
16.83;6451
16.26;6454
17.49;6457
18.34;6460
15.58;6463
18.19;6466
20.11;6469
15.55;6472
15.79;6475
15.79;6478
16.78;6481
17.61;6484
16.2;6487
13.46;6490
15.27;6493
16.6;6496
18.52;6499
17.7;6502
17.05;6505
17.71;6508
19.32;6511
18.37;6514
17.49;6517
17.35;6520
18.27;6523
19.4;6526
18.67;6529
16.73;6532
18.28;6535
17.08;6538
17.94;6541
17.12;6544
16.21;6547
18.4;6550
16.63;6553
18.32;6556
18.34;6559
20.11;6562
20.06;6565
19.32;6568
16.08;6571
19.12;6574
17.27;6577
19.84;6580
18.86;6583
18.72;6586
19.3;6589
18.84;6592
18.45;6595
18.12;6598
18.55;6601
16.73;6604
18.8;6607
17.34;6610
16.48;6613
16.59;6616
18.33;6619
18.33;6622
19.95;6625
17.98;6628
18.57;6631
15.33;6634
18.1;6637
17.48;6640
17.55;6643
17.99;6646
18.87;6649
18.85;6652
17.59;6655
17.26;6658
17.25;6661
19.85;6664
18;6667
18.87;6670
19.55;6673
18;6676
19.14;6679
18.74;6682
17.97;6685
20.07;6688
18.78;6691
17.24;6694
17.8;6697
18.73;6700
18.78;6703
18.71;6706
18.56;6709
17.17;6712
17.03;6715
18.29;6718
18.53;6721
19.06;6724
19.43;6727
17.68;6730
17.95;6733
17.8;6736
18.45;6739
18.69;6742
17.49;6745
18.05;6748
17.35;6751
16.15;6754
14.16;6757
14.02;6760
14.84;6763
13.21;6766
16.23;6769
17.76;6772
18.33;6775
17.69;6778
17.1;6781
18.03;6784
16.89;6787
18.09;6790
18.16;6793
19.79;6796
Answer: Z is 16.48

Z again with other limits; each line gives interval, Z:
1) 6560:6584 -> 16.08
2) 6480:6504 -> 13.46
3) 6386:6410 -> 15.49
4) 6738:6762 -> 14.02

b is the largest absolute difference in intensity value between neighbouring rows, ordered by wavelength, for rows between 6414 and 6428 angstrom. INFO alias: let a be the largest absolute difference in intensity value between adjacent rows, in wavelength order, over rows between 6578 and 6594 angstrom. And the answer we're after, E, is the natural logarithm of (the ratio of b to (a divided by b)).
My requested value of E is 1.25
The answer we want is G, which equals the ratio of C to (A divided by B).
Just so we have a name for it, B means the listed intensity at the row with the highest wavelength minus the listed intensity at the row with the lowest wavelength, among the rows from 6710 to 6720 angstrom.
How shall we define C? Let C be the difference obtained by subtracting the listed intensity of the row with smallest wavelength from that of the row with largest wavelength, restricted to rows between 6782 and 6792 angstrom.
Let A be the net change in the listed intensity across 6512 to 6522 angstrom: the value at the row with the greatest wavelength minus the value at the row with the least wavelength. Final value -0.1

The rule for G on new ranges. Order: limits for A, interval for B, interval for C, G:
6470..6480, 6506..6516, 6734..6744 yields 2.4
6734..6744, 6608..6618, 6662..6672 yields 0.8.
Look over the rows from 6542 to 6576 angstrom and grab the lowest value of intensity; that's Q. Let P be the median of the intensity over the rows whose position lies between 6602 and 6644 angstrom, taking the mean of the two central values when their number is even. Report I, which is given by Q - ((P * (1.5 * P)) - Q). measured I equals -441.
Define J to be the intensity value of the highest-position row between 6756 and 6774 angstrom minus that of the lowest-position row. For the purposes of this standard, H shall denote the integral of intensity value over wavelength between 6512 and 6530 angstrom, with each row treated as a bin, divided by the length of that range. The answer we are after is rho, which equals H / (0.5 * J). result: 10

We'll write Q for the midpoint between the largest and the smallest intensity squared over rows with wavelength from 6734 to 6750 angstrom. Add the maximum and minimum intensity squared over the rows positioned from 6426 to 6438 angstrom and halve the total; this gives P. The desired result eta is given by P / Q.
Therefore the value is 1.00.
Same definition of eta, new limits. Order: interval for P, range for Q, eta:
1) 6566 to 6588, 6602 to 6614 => 1.04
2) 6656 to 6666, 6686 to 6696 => 0.99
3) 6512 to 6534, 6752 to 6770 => 1.50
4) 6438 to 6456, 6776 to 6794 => 0.88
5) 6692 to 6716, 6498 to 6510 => 1.01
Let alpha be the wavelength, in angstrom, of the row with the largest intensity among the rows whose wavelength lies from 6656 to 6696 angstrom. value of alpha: 6688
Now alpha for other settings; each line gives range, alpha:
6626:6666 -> 6664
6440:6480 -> 6469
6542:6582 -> 6562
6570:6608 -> 6580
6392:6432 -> 6400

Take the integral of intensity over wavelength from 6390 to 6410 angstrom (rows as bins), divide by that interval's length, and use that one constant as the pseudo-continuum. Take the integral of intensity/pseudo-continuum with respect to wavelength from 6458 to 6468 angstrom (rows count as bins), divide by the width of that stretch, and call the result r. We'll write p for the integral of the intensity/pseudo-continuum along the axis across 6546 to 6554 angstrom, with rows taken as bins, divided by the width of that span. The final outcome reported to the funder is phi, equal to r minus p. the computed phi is 0.02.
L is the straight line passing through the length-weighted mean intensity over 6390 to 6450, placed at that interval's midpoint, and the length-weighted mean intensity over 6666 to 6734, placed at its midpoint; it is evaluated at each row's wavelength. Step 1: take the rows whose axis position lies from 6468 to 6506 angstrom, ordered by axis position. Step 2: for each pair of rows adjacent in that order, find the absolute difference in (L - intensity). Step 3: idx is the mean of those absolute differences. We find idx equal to 1.4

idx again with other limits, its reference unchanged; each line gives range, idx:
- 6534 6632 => 1.2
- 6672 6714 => 0.9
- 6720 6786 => 0.9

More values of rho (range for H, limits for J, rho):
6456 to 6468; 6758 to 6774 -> 9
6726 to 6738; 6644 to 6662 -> -49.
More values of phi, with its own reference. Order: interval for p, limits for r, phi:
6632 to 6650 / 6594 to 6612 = 0.02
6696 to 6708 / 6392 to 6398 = -0.11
